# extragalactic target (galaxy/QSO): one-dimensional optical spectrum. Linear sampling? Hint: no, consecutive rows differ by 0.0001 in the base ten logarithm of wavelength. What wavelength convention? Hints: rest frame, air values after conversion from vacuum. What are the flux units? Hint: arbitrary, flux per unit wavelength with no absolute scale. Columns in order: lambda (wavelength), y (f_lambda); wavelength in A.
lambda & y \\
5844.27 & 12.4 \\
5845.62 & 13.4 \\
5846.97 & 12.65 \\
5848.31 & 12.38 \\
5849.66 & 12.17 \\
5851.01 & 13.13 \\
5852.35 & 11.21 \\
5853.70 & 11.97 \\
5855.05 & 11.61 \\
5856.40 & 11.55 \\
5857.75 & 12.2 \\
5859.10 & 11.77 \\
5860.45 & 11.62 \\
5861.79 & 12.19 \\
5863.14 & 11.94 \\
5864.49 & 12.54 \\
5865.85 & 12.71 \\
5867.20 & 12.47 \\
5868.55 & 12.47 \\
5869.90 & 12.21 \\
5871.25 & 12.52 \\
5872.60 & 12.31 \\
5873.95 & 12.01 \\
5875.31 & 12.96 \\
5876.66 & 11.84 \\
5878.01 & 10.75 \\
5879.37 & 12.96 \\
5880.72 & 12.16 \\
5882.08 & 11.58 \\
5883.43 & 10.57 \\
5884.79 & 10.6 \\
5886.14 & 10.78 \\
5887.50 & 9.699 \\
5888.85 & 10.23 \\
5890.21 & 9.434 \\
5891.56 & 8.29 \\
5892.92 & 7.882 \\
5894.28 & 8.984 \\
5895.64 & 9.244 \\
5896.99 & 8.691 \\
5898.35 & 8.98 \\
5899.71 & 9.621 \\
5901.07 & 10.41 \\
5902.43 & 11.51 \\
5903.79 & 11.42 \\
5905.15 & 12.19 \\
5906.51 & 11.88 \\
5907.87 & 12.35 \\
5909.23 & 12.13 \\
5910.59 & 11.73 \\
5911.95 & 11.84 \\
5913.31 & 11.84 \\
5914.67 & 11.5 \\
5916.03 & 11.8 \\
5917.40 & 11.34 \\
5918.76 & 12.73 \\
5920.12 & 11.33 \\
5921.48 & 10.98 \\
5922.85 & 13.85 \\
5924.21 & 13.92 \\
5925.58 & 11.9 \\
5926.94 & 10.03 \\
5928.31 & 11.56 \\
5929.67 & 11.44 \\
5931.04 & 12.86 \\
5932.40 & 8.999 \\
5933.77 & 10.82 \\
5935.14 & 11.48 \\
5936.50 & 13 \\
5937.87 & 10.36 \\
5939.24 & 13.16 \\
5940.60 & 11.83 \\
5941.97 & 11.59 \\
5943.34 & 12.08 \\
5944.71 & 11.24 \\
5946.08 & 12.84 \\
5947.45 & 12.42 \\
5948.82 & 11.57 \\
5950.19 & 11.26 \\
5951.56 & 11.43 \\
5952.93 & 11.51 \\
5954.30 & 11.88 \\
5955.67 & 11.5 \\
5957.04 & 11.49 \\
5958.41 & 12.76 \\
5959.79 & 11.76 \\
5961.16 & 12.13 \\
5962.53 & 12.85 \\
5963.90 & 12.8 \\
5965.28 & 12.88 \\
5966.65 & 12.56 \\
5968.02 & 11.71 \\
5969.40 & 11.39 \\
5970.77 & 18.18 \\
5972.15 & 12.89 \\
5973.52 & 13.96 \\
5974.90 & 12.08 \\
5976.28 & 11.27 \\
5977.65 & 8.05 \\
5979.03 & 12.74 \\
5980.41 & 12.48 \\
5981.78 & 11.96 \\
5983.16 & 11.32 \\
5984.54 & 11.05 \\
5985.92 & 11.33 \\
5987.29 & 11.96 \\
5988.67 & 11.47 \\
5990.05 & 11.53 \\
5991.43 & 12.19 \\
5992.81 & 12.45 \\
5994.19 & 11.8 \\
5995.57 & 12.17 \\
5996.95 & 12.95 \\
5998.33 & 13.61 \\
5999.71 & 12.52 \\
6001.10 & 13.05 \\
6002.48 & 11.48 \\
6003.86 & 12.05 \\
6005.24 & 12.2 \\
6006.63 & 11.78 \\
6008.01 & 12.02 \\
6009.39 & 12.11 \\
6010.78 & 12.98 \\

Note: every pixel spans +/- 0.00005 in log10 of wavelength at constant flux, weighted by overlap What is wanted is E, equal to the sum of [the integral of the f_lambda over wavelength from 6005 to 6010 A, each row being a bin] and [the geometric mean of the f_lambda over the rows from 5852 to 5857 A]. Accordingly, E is 72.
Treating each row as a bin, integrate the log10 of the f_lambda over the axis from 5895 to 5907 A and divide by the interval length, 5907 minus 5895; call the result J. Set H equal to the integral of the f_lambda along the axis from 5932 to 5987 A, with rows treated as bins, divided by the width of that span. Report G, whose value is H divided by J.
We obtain 11.8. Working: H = 12.0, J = 1.01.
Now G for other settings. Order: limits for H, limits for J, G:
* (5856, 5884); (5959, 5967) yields 11.0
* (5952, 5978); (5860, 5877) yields 11.3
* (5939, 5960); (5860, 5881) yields 10.9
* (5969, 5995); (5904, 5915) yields 11.3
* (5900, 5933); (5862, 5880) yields 10.8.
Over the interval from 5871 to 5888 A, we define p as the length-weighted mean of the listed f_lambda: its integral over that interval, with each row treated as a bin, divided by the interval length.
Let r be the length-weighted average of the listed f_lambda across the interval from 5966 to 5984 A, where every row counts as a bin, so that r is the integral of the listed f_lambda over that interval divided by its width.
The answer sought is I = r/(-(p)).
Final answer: -1.065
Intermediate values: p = 11.59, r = 12.3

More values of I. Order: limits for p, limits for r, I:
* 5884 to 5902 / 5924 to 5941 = -1.221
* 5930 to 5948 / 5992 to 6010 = -1.050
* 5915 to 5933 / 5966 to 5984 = -1.049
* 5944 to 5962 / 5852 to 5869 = -1.016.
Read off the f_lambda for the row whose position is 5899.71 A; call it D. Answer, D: 9.621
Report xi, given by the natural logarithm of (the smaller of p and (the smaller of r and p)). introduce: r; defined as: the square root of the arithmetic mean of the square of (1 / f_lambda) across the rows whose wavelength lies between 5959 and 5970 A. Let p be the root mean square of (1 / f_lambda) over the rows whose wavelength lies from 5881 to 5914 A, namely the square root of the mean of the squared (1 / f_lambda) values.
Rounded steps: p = 0.098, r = 0.082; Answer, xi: -2.50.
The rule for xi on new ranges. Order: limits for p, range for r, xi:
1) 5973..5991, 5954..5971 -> -2.52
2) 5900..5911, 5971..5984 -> -2.46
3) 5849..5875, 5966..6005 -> -2.49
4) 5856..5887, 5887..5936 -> -2.47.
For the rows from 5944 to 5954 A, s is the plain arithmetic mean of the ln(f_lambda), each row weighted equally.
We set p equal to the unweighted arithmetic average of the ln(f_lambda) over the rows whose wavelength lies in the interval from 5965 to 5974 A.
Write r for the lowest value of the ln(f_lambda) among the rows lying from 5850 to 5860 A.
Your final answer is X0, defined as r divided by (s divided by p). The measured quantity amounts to 2.53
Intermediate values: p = 2.58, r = 2.417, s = 2.46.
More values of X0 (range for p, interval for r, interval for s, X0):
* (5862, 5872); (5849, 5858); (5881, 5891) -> 2.60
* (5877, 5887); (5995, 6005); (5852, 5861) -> 2.41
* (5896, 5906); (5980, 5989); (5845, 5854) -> 2.23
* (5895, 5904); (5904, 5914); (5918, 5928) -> 2.27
